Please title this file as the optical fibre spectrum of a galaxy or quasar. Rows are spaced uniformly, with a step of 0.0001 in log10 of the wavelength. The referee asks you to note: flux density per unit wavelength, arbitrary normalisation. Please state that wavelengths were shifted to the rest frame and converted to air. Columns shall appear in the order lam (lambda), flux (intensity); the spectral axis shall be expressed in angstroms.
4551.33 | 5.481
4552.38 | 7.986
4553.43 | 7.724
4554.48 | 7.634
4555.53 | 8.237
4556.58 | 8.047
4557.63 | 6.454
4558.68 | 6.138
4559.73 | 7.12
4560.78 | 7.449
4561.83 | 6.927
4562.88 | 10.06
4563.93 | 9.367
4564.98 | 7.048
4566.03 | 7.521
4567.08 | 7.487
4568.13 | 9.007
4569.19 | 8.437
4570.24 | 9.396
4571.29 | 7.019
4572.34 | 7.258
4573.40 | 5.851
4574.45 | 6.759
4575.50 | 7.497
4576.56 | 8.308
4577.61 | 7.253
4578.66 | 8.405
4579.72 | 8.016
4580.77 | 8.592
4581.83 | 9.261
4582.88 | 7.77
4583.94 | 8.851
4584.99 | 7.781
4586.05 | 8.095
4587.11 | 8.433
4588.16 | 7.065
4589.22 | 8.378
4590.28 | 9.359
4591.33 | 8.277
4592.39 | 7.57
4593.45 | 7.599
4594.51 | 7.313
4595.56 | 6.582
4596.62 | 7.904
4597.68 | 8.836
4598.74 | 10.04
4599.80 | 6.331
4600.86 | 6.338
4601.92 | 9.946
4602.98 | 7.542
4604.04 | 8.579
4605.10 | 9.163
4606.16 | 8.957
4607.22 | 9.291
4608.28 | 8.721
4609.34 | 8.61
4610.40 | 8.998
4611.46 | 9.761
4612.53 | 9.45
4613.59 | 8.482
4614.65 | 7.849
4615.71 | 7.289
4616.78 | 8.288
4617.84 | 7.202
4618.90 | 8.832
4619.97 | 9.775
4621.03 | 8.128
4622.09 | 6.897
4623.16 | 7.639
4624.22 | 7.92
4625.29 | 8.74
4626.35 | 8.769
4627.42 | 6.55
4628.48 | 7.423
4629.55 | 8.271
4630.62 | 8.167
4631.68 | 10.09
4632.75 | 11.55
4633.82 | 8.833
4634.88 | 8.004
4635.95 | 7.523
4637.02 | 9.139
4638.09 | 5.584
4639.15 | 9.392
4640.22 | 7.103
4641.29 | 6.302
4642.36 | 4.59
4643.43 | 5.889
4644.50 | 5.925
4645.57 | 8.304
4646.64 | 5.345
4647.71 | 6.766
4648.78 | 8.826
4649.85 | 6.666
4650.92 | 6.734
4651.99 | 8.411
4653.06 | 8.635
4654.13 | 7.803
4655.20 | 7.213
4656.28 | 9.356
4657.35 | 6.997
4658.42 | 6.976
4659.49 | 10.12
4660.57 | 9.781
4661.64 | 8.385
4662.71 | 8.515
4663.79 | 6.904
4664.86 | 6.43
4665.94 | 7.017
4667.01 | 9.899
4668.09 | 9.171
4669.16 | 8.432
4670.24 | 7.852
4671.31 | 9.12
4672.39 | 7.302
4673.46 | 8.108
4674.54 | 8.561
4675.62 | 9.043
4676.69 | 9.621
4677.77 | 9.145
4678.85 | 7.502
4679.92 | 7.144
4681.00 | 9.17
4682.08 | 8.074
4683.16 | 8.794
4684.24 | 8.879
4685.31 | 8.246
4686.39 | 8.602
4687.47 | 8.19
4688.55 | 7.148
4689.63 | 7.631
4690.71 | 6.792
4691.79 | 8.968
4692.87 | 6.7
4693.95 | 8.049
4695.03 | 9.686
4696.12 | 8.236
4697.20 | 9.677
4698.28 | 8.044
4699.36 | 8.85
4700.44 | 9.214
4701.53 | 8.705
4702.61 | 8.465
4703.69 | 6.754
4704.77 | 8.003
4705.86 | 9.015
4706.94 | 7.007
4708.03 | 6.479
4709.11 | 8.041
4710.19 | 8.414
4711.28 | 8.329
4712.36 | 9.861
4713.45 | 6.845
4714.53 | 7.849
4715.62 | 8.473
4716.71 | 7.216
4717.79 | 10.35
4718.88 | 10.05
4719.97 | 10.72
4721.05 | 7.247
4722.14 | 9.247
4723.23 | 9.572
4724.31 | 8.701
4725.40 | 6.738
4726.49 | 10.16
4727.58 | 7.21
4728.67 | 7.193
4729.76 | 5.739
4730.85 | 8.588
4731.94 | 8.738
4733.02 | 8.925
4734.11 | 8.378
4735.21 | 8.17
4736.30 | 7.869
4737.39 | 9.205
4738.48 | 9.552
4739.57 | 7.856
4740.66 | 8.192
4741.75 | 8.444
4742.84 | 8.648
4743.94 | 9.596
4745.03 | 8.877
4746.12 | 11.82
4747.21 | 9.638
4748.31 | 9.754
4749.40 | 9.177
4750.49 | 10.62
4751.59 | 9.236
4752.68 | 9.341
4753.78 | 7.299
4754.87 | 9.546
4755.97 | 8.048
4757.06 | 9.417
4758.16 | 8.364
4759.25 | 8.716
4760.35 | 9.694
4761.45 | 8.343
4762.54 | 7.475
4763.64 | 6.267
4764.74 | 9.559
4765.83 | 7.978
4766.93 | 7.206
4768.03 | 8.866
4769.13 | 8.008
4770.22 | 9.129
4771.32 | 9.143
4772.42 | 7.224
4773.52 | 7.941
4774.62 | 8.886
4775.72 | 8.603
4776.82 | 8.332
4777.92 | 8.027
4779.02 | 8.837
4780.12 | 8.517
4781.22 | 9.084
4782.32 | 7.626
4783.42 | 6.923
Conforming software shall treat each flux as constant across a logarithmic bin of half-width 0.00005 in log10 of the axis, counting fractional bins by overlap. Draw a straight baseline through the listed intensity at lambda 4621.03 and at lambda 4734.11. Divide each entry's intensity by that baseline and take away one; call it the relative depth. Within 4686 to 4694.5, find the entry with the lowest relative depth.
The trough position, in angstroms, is 4692.87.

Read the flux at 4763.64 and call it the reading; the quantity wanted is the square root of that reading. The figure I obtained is 2.5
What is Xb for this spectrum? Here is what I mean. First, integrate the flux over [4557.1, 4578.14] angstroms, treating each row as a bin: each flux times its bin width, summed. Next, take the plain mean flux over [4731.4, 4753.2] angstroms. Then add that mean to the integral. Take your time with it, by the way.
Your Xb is 169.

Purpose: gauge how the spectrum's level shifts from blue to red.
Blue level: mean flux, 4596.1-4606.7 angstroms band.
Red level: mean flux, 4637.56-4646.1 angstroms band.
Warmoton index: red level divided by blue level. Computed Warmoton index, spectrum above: 0.79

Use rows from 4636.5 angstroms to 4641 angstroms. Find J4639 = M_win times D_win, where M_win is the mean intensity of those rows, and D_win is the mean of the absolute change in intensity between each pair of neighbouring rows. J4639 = 25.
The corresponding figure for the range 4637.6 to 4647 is 12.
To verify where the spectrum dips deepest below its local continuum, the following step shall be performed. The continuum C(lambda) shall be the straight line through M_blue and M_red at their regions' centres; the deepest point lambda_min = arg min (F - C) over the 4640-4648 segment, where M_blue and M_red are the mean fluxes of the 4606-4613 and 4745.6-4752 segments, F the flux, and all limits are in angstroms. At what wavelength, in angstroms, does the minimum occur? 4642.36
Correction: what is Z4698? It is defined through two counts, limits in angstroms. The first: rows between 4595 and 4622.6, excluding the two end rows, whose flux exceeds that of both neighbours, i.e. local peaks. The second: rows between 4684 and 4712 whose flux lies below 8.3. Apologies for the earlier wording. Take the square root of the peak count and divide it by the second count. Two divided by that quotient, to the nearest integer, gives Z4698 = 11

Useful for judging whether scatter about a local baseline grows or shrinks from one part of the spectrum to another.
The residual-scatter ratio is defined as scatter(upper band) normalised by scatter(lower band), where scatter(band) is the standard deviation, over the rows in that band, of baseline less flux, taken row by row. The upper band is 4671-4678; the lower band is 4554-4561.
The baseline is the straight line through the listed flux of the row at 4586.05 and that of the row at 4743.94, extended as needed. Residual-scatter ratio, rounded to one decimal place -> 1.0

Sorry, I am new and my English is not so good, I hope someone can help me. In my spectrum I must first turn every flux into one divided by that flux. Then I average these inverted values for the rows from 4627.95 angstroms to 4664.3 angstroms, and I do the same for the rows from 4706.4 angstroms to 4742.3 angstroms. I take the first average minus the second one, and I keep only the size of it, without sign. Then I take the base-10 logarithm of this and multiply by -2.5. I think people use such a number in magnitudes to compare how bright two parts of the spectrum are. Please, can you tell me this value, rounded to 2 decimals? 4.91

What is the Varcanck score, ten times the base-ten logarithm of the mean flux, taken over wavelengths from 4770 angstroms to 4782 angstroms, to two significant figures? 9.3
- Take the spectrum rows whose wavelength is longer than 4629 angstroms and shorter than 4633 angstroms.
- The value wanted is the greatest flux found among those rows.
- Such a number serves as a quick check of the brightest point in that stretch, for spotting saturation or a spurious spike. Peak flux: 11.55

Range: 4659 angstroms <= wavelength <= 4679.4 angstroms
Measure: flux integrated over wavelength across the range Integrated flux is 173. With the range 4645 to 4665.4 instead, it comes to 159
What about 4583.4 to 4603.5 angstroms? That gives 161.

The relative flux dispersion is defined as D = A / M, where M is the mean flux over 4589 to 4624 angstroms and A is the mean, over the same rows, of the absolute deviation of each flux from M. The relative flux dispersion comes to 0.103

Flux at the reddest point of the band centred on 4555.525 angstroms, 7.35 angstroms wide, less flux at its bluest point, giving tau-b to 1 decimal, -1.8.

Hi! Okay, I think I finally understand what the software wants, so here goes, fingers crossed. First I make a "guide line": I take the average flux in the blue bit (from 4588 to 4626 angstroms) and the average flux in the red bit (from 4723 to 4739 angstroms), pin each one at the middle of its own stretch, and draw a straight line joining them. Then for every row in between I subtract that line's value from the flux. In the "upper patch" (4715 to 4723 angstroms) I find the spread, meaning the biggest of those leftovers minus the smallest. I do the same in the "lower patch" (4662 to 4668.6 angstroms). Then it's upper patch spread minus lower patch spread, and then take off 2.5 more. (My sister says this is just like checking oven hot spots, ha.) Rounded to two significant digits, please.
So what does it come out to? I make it -2.5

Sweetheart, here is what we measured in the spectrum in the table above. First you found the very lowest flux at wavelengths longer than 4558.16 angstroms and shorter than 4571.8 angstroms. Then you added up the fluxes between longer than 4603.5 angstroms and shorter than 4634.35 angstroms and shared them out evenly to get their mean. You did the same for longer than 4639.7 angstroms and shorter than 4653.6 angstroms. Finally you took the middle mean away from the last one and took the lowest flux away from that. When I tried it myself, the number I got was -7.8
